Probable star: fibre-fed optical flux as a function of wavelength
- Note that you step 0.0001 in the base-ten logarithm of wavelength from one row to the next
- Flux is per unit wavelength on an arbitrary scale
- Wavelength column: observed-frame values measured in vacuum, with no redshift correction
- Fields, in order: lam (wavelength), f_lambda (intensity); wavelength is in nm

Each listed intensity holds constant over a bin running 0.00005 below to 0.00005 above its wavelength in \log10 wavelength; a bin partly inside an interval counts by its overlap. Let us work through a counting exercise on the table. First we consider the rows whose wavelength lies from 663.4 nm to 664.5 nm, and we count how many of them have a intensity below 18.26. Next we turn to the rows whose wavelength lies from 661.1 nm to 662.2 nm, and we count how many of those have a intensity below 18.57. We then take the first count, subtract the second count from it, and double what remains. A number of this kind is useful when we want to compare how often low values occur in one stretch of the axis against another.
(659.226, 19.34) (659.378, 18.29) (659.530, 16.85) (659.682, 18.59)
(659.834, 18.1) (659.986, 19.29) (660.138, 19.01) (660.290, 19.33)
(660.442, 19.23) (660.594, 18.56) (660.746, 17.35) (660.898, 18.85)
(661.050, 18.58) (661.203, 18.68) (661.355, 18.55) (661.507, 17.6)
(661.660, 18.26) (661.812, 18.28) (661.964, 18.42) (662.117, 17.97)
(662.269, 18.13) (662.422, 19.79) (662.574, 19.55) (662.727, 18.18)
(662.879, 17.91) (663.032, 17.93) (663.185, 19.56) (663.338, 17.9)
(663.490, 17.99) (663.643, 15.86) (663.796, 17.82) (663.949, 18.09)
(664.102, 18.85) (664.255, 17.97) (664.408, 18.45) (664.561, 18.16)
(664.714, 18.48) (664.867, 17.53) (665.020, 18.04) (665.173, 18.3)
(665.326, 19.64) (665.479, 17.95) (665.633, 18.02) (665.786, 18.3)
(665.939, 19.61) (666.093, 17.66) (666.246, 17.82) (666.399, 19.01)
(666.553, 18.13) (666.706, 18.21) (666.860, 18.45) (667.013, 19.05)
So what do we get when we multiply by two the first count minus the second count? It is -2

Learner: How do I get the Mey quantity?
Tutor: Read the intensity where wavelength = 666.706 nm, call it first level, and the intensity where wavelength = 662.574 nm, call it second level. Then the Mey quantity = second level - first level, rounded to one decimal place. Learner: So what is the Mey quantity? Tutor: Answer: 1.3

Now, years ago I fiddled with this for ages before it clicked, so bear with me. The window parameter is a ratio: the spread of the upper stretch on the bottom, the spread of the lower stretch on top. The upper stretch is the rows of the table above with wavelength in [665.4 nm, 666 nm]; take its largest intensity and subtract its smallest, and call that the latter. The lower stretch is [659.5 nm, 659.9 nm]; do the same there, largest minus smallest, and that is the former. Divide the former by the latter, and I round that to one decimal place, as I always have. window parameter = 1.0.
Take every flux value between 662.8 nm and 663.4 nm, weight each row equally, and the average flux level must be 18.3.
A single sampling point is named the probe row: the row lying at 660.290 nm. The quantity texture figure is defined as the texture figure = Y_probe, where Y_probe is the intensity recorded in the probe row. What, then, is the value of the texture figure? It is 19.33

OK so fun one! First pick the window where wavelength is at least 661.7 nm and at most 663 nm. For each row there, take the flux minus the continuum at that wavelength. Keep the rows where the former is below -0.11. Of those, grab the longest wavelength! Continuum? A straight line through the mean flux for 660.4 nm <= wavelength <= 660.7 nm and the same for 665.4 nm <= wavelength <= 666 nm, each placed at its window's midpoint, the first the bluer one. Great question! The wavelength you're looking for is 662.879 nm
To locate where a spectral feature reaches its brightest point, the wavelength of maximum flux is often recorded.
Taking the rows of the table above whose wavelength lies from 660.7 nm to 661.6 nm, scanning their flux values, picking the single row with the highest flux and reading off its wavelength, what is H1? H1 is 660.898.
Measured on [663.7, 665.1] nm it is 664.102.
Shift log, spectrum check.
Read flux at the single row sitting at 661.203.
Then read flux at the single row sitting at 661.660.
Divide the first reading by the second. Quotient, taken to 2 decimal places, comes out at 1.02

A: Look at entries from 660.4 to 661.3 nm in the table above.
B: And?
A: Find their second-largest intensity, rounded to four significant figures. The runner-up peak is 18.85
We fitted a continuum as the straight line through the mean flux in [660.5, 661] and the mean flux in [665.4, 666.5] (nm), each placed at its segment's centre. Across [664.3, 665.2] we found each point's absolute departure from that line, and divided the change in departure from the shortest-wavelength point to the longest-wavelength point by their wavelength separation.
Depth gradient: 0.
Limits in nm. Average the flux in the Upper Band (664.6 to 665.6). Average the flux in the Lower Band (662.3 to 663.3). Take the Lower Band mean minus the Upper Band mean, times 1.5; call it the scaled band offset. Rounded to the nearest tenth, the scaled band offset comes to 0.7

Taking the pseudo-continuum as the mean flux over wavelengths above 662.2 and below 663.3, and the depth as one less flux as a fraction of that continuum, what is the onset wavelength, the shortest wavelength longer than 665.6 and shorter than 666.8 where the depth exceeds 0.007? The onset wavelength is 665.633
